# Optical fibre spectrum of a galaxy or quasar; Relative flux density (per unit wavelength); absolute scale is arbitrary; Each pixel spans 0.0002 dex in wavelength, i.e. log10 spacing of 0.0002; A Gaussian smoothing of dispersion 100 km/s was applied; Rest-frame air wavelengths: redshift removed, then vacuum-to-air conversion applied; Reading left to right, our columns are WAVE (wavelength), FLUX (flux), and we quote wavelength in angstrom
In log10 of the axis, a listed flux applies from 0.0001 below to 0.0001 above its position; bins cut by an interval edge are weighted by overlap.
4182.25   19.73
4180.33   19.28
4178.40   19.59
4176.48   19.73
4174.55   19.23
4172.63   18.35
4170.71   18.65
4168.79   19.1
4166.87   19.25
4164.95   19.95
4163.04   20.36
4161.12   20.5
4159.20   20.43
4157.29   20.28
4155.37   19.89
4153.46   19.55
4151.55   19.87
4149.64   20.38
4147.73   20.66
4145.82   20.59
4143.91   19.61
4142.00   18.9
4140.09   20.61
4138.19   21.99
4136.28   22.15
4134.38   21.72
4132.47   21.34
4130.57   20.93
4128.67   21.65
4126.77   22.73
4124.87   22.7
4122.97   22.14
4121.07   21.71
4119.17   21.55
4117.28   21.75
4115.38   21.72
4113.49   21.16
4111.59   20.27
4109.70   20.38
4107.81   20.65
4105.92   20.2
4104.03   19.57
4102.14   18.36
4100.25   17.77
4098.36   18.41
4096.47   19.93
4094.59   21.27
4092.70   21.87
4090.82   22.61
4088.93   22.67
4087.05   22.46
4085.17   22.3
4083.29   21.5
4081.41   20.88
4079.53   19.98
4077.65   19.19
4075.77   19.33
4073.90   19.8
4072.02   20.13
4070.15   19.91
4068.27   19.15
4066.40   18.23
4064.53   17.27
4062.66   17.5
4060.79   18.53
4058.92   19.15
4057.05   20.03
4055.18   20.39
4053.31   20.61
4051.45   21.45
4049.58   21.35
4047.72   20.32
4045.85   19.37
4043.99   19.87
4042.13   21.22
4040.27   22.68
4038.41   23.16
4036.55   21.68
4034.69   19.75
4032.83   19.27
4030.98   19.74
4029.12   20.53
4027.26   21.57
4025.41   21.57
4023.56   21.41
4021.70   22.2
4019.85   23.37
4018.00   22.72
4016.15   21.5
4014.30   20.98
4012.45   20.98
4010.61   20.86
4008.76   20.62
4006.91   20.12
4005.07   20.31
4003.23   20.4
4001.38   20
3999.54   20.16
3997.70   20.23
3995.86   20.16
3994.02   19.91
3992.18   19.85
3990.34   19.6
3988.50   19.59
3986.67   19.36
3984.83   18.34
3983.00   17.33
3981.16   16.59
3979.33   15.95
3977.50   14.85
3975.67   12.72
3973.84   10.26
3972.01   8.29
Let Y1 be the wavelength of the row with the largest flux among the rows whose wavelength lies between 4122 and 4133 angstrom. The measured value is 4126.77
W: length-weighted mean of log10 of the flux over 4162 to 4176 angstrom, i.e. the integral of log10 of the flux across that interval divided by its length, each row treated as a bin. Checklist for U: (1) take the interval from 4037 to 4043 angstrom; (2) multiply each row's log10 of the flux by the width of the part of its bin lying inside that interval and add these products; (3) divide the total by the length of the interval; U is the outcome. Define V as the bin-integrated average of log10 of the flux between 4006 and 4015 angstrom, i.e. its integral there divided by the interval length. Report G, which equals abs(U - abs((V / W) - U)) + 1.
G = 2.02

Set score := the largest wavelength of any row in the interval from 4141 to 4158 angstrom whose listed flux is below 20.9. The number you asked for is 4157.29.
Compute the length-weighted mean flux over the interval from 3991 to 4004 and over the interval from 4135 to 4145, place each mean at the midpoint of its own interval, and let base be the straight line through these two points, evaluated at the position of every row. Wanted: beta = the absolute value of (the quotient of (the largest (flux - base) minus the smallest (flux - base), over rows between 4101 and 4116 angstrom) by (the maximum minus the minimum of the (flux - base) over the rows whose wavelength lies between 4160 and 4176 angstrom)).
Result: 1.5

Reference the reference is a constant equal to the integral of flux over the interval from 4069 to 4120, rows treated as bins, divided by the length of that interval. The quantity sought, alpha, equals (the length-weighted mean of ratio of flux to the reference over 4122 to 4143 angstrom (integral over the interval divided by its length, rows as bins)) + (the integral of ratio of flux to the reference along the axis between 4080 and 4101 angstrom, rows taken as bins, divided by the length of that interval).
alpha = 2.07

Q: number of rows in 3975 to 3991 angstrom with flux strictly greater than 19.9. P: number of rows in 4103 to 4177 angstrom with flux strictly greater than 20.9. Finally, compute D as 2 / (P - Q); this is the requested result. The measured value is 0.14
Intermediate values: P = 14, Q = 0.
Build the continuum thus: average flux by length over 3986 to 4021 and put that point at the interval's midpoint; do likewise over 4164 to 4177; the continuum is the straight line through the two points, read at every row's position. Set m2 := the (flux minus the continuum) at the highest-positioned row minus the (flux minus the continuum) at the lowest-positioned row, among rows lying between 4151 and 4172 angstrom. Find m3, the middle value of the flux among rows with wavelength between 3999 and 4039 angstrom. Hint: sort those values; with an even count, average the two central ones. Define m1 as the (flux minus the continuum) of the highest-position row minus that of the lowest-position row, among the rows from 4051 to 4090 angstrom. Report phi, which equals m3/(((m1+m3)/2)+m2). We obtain 2.1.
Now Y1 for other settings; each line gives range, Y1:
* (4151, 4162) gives 4161.12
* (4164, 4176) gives 4164.95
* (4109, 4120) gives 4117.28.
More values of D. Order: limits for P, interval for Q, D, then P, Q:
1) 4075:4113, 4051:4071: 1.00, 7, 5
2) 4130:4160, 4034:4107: -0.11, 5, 23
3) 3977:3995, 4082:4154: -0.07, 0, 30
